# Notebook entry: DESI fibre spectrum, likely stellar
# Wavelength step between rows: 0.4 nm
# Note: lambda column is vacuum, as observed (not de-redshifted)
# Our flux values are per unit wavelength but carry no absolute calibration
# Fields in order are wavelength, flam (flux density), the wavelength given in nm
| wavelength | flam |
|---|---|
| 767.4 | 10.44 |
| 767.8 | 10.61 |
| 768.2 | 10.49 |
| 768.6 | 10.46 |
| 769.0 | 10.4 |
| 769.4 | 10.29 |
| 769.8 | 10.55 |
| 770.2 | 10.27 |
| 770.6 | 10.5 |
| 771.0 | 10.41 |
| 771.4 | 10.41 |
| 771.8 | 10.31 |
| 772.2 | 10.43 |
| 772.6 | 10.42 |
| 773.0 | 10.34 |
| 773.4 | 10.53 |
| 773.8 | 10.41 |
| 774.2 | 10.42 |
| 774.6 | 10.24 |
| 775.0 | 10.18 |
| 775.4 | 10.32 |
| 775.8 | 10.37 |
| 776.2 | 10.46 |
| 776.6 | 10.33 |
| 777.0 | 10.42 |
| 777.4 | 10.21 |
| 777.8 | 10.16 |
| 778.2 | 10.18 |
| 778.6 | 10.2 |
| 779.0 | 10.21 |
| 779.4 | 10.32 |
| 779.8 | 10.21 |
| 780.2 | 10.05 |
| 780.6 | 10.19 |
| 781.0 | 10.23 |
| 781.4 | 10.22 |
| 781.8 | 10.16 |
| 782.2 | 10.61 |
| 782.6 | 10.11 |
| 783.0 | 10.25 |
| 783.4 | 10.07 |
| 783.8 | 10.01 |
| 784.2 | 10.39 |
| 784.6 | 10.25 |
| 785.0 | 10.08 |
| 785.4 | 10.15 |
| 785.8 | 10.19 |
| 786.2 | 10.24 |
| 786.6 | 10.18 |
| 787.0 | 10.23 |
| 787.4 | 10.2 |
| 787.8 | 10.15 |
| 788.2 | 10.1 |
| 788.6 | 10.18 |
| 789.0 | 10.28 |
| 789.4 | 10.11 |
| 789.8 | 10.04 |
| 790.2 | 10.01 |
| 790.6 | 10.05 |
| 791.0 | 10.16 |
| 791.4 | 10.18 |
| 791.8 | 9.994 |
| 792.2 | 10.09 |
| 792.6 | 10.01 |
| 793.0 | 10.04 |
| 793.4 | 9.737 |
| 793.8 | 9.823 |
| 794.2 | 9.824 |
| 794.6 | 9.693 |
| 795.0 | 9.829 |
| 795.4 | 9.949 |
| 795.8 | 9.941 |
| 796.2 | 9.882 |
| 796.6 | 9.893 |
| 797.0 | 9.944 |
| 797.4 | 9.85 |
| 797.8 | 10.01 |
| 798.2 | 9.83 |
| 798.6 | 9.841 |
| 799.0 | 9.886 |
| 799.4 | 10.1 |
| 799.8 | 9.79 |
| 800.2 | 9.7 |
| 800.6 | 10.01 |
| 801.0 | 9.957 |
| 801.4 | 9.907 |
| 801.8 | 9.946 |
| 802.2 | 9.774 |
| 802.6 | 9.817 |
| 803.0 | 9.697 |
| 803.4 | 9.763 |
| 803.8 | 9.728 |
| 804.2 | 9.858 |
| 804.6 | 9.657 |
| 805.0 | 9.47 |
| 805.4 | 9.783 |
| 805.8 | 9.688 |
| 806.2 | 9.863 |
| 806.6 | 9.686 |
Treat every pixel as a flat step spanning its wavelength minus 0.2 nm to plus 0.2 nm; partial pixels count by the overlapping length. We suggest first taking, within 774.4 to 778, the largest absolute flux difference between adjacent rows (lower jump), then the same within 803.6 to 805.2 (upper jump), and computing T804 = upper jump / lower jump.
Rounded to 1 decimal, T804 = 1.0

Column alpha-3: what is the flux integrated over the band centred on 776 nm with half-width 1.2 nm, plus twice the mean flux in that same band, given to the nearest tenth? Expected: 45.5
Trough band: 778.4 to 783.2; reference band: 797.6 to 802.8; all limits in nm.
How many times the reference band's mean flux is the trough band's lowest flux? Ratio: 1.02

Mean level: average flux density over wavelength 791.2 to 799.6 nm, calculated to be 9.9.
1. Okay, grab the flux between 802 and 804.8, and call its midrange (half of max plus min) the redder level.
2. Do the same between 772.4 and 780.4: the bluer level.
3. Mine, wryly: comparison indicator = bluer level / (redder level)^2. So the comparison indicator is 0.108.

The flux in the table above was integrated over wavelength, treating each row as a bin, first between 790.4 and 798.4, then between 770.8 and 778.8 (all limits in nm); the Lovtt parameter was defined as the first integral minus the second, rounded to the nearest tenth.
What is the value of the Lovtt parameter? -3.2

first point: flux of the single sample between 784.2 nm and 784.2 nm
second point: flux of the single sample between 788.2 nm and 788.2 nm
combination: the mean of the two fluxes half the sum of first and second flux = 10.2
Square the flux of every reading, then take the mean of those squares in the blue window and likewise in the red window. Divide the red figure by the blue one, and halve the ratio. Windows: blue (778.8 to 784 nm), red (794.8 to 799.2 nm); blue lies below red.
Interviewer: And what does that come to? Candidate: 0.470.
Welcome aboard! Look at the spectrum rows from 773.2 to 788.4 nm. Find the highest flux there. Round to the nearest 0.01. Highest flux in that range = 10.61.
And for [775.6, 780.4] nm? 10.46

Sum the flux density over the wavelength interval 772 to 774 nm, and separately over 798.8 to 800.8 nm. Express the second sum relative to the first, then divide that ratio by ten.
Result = 0.0949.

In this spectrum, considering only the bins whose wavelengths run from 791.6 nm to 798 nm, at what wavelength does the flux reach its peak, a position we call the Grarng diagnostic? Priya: 792.2 nm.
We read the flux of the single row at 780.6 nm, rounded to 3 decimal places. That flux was 10.190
